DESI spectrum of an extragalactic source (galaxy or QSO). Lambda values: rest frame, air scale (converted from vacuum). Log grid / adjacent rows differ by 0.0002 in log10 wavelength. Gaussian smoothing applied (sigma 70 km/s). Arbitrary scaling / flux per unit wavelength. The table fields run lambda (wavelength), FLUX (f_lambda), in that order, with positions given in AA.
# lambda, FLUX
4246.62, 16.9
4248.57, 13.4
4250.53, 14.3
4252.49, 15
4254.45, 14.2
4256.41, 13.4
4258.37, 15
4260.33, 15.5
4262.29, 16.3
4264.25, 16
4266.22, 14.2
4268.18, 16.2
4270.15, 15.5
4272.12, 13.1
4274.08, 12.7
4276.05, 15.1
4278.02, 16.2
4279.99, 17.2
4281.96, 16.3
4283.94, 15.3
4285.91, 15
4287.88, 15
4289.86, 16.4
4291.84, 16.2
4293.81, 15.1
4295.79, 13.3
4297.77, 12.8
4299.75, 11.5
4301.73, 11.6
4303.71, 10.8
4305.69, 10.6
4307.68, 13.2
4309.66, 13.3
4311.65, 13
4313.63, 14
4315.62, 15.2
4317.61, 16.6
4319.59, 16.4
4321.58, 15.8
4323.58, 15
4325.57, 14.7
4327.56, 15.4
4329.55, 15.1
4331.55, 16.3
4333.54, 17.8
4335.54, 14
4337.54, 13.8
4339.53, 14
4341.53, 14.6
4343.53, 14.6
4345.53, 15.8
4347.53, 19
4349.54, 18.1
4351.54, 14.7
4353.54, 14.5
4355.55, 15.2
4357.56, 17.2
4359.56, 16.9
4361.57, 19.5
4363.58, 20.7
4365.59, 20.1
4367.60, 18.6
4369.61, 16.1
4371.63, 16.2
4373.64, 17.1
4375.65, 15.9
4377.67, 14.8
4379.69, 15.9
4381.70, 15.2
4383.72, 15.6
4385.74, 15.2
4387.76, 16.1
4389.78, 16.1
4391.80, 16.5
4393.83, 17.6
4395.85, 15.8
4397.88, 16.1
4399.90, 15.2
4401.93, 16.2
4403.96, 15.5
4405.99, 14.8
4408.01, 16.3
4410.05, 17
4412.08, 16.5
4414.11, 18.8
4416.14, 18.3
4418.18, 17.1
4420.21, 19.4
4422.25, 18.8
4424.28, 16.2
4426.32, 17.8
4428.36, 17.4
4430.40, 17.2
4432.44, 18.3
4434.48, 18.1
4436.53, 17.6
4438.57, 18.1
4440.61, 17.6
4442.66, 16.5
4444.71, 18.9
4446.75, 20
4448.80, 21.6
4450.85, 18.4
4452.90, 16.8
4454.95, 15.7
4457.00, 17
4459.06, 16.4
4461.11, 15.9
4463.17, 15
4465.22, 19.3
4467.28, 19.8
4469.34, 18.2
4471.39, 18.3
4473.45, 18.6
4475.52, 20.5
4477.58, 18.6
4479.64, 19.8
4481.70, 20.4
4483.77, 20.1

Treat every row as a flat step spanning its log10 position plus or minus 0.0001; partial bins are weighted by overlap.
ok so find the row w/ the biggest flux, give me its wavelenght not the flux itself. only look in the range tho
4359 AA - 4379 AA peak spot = 4363.58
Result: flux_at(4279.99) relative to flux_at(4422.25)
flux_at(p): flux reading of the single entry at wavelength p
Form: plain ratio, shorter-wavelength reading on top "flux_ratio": 0.91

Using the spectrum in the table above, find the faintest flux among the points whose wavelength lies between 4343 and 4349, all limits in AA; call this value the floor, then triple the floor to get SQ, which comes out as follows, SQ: 43.8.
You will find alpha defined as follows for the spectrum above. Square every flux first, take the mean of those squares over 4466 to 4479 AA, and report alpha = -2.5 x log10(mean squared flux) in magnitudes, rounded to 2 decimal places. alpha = -6.40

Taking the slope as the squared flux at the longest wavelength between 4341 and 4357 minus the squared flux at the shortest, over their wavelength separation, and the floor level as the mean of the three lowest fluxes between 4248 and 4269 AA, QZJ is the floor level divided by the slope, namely 11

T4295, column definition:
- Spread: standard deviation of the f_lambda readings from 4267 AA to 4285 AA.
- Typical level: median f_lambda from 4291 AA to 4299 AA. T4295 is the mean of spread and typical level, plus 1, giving 8.8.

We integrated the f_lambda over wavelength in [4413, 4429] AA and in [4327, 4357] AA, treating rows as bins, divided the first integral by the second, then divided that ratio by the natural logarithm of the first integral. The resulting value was 0.11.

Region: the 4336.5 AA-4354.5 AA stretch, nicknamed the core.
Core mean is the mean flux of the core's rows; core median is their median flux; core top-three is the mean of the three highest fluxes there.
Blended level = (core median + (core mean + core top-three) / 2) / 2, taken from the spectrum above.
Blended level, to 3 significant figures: 15.6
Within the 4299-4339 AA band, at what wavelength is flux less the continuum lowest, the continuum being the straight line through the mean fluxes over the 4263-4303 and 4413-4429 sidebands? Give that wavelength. 4305.69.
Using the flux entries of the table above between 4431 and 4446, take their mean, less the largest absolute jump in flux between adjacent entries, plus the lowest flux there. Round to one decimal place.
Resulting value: 32.0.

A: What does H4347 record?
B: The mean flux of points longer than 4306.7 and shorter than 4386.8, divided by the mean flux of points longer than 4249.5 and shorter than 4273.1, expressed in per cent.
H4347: 107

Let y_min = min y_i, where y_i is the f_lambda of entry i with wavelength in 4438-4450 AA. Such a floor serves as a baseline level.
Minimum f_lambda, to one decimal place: 16.5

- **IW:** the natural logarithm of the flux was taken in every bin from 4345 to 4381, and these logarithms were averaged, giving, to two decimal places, 2.83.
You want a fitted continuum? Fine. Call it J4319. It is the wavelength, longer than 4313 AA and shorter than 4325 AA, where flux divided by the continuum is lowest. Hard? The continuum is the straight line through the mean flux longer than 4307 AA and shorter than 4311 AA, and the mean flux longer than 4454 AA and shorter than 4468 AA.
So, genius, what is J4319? 4313.63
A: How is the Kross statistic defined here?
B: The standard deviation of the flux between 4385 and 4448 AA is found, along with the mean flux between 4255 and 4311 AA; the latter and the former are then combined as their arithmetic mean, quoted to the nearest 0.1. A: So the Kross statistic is 7.8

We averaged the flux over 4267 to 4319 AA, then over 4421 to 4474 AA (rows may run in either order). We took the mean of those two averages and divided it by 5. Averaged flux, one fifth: 3.21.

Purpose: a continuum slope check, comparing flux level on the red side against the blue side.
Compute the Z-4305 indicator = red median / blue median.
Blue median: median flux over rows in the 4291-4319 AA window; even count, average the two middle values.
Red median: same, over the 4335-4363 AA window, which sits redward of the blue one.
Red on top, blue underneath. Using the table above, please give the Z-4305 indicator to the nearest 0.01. 1.13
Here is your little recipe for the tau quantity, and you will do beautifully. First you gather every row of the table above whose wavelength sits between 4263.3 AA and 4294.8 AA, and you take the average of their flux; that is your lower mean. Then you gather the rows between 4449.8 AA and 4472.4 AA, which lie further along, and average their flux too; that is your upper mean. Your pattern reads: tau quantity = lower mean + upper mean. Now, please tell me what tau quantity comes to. 32.7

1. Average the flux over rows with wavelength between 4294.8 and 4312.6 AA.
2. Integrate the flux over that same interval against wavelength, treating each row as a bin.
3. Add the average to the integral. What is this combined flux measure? 230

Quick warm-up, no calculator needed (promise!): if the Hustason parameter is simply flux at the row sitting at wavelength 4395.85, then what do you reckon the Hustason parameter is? 15.8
